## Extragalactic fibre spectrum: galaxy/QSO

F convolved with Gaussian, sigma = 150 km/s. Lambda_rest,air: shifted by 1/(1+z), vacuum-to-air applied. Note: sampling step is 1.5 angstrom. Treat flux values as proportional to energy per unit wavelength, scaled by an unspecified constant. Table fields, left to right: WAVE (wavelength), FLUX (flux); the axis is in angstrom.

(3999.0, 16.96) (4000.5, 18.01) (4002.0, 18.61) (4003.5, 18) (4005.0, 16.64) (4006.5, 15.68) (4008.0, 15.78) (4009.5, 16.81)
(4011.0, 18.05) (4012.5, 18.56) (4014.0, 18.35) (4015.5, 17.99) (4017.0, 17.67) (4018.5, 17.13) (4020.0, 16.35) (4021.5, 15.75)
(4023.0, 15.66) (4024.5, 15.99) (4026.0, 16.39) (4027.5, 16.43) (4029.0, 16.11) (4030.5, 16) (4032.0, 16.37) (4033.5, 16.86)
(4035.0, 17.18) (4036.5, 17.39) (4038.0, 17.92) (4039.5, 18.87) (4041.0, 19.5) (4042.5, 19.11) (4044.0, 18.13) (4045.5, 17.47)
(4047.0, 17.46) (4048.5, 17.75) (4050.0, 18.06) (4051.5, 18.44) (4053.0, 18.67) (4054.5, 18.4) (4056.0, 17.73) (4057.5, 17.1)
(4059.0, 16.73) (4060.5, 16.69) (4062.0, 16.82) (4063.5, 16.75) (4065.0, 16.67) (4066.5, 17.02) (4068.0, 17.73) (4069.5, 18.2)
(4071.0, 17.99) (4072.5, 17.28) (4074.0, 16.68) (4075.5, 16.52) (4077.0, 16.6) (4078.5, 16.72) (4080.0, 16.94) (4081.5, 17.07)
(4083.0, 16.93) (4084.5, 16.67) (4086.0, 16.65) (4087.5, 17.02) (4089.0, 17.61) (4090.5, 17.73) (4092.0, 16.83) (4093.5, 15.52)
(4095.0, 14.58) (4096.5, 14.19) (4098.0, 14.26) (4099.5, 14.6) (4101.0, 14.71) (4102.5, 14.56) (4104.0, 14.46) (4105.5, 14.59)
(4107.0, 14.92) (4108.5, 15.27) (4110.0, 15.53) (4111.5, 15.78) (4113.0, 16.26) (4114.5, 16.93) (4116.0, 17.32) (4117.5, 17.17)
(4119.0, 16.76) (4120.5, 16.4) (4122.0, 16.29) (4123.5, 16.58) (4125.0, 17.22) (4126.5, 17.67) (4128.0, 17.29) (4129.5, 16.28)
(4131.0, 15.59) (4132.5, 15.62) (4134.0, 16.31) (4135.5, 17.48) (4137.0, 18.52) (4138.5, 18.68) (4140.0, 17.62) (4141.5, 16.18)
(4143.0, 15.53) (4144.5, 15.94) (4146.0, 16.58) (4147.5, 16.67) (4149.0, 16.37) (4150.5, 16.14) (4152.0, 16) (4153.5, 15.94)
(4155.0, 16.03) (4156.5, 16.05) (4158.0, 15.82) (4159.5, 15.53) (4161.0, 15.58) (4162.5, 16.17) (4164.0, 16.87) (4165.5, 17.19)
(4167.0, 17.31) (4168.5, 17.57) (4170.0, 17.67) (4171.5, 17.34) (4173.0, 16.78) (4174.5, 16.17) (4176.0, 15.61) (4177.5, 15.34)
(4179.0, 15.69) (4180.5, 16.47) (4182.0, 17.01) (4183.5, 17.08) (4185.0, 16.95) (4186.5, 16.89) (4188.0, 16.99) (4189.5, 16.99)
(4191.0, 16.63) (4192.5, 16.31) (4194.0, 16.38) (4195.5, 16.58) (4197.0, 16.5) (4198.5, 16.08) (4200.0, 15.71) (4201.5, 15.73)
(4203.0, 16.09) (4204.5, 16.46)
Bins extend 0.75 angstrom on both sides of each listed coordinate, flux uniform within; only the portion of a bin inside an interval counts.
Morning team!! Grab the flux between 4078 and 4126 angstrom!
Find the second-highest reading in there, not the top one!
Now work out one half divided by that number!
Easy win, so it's 0.0284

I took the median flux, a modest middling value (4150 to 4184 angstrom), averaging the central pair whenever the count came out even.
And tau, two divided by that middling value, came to 0.124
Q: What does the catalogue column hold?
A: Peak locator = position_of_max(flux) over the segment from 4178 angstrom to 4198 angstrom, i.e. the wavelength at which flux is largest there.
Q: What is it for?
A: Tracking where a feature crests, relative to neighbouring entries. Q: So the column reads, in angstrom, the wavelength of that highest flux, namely 4183.5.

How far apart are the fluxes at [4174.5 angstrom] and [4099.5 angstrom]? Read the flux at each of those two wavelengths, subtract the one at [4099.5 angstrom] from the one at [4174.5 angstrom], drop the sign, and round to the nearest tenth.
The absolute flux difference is 1.6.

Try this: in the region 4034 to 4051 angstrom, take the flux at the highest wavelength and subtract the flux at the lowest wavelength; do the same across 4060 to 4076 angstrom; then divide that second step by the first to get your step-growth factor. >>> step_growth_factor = -0.2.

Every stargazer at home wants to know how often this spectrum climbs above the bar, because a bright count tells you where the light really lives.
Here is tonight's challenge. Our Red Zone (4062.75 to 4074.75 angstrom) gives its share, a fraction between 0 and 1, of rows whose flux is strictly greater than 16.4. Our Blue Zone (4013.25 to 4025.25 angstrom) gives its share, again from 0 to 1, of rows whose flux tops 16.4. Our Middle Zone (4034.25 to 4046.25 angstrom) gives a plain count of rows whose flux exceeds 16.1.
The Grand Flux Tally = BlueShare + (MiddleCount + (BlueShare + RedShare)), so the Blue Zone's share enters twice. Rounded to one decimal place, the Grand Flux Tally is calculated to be 10.0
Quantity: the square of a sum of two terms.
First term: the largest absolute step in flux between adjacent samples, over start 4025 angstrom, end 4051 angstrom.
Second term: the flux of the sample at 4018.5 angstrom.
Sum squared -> 328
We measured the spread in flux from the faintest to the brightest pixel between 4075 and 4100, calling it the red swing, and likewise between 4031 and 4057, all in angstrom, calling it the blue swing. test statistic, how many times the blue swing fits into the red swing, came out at 1.1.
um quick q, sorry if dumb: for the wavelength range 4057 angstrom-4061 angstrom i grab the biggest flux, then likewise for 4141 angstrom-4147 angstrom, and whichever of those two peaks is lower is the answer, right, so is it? 16.6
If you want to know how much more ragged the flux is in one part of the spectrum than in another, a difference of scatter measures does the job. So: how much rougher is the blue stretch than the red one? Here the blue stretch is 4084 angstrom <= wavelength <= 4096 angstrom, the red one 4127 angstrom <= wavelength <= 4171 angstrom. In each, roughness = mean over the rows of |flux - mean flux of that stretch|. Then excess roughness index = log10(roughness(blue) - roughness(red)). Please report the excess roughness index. -1.5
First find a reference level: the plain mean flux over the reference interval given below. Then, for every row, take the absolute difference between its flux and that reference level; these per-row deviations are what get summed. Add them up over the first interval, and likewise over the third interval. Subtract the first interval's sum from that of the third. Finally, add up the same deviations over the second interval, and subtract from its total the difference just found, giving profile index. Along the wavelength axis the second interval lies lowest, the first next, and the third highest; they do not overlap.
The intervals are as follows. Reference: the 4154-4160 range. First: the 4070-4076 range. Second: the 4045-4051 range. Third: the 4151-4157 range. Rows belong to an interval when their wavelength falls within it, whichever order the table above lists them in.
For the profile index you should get 12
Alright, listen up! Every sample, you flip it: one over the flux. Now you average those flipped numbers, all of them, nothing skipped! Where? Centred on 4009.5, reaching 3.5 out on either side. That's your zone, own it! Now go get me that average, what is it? 0.0592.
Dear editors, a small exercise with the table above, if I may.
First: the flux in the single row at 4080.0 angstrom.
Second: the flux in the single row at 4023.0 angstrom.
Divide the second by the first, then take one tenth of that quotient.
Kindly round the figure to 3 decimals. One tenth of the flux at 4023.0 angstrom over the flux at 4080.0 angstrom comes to 0.092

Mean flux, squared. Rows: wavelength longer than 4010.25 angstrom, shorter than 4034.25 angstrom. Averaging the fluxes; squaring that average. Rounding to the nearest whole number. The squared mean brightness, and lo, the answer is 284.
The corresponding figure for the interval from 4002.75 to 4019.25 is 300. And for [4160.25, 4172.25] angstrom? 288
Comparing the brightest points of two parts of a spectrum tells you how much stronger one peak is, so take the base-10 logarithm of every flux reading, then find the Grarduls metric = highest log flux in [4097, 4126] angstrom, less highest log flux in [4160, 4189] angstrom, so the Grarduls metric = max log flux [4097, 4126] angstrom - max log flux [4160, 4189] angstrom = -0.01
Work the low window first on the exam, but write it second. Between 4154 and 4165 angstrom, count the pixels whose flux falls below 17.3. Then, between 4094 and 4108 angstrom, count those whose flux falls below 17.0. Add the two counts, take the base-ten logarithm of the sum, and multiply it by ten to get 12.0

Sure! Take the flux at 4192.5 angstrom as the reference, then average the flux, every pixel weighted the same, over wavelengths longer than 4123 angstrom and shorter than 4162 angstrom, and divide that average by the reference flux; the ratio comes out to 1.012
